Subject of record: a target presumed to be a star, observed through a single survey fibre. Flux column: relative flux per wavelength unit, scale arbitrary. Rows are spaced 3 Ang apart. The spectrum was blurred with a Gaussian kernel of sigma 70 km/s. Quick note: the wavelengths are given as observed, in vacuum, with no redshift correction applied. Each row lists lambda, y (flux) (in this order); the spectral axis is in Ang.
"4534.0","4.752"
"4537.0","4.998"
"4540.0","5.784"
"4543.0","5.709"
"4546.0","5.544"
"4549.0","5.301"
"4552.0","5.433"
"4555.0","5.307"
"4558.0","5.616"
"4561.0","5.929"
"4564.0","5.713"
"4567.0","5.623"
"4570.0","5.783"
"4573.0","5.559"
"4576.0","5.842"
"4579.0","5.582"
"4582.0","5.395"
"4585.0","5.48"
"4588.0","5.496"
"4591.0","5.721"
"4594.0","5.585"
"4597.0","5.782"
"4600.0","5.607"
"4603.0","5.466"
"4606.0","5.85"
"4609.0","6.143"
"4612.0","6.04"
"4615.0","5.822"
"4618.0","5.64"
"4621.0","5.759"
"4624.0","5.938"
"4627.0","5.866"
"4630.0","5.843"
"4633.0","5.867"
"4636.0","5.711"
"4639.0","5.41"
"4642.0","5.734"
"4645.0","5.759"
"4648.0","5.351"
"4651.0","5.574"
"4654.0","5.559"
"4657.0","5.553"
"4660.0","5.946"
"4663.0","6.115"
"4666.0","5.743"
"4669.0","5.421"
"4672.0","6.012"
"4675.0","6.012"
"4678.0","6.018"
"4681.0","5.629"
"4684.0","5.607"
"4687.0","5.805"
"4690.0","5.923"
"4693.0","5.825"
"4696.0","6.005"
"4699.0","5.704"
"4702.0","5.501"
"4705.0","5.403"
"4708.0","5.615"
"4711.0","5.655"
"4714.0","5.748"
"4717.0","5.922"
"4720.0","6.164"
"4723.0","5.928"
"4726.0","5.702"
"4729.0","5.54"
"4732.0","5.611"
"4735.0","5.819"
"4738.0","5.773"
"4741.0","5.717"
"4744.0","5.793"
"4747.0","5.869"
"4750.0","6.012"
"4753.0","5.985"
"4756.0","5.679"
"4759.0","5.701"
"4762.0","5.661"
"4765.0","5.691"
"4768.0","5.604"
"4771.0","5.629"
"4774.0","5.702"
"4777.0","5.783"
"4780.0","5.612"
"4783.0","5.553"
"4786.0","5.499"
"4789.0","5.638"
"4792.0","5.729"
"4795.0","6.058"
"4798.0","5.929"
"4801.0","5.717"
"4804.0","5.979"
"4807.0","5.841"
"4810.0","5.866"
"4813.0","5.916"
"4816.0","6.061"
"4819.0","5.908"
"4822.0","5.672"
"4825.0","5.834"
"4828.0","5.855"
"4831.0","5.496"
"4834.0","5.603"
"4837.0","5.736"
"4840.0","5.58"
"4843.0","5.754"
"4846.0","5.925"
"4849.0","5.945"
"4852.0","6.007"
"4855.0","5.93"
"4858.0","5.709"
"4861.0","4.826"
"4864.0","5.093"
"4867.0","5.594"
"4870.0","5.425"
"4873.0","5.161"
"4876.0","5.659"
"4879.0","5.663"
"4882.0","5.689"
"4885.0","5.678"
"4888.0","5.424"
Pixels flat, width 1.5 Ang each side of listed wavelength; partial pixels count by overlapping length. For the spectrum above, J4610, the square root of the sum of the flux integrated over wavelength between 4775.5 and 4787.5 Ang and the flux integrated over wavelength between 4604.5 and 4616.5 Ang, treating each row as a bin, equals 11.8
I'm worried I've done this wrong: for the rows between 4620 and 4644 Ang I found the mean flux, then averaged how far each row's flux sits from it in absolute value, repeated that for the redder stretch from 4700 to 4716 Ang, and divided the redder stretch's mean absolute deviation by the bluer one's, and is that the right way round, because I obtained 0.94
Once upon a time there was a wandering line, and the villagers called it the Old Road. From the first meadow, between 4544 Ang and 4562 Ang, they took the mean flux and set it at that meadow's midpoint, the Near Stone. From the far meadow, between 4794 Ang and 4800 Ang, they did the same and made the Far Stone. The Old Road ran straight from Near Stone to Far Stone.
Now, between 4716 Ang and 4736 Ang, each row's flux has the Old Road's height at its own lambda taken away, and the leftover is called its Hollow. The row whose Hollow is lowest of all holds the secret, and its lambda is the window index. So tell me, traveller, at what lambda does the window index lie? 4729.0 Ang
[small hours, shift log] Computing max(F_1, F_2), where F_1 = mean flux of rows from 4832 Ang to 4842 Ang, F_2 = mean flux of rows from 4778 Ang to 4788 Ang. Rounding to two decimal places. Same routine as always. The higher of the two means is 5.64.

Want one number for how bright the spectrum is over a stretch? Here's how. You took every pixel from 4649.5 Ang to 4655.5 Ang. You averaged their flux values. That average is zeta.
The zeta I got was 5.57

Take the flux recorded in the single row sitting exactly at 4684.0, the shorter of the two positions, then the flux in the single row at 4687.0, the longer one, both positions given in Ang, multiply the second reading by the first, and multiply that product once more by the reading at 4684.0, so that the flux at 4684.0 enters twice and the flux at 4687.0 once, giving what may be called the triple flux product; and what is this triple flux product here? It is 183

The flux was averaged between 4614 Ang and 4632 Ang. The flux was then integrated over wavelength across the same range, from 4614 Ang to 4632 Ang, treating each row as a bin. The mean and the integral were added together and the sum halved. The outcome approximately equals 55.2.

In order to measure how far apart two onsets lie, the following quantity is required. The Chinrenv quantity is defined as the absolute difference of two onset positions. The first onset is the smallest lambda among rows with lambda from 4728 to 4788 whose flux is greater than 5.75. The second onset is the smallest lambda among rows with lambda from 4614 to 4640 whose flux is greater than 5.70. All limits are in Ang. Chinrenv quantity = 120 Ang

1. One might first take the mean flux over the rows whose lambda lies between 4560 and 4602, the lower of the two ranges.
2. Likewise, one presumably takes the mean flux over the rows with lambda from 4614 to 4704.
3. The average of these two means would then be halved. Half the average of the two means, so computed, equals 2.85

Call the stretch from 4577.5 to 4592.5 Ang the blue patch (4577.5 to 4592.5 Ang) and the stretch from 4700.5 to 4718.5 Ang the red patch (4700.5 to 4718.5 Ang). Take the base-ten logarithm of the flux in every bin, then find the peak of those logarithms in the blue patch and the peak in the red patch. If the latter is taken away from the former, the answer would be -0.015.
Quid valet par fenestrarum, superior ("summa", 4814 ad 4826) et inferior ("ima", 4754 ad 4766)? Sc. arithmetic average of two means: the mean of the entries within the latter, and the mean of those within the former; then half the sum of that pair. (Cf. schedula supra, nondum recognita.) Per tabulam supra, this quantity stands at 5.78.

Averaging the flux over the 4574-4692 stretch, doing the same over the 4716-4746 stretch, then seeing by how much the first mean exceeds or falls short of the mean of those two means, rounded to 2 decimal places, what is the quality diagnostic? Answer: -0.03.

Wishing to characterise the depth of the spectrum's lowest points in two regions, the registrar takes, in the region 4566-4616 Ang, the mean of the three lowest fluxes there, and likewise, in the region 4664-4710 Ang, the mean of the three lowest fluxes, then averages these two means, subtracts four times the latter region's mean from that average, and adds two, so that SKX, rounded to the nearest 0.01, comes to -14.32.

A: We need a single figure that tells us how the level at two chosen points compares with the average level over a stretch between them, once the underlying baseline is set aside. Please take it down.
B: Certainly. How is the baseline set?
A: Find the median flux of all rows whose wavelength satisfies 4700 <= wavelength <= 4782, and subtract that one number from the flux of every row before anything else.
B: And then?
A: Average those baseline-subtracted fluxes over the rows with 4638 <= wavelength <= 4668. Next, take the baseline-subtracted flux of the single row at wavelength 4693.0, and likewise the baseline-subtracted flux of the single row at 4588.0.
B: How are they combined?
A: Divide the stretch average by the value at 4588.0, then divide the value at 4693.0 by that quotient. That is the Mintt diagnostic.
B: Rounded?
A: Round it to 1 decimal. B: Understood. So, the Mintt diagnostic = 0.9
